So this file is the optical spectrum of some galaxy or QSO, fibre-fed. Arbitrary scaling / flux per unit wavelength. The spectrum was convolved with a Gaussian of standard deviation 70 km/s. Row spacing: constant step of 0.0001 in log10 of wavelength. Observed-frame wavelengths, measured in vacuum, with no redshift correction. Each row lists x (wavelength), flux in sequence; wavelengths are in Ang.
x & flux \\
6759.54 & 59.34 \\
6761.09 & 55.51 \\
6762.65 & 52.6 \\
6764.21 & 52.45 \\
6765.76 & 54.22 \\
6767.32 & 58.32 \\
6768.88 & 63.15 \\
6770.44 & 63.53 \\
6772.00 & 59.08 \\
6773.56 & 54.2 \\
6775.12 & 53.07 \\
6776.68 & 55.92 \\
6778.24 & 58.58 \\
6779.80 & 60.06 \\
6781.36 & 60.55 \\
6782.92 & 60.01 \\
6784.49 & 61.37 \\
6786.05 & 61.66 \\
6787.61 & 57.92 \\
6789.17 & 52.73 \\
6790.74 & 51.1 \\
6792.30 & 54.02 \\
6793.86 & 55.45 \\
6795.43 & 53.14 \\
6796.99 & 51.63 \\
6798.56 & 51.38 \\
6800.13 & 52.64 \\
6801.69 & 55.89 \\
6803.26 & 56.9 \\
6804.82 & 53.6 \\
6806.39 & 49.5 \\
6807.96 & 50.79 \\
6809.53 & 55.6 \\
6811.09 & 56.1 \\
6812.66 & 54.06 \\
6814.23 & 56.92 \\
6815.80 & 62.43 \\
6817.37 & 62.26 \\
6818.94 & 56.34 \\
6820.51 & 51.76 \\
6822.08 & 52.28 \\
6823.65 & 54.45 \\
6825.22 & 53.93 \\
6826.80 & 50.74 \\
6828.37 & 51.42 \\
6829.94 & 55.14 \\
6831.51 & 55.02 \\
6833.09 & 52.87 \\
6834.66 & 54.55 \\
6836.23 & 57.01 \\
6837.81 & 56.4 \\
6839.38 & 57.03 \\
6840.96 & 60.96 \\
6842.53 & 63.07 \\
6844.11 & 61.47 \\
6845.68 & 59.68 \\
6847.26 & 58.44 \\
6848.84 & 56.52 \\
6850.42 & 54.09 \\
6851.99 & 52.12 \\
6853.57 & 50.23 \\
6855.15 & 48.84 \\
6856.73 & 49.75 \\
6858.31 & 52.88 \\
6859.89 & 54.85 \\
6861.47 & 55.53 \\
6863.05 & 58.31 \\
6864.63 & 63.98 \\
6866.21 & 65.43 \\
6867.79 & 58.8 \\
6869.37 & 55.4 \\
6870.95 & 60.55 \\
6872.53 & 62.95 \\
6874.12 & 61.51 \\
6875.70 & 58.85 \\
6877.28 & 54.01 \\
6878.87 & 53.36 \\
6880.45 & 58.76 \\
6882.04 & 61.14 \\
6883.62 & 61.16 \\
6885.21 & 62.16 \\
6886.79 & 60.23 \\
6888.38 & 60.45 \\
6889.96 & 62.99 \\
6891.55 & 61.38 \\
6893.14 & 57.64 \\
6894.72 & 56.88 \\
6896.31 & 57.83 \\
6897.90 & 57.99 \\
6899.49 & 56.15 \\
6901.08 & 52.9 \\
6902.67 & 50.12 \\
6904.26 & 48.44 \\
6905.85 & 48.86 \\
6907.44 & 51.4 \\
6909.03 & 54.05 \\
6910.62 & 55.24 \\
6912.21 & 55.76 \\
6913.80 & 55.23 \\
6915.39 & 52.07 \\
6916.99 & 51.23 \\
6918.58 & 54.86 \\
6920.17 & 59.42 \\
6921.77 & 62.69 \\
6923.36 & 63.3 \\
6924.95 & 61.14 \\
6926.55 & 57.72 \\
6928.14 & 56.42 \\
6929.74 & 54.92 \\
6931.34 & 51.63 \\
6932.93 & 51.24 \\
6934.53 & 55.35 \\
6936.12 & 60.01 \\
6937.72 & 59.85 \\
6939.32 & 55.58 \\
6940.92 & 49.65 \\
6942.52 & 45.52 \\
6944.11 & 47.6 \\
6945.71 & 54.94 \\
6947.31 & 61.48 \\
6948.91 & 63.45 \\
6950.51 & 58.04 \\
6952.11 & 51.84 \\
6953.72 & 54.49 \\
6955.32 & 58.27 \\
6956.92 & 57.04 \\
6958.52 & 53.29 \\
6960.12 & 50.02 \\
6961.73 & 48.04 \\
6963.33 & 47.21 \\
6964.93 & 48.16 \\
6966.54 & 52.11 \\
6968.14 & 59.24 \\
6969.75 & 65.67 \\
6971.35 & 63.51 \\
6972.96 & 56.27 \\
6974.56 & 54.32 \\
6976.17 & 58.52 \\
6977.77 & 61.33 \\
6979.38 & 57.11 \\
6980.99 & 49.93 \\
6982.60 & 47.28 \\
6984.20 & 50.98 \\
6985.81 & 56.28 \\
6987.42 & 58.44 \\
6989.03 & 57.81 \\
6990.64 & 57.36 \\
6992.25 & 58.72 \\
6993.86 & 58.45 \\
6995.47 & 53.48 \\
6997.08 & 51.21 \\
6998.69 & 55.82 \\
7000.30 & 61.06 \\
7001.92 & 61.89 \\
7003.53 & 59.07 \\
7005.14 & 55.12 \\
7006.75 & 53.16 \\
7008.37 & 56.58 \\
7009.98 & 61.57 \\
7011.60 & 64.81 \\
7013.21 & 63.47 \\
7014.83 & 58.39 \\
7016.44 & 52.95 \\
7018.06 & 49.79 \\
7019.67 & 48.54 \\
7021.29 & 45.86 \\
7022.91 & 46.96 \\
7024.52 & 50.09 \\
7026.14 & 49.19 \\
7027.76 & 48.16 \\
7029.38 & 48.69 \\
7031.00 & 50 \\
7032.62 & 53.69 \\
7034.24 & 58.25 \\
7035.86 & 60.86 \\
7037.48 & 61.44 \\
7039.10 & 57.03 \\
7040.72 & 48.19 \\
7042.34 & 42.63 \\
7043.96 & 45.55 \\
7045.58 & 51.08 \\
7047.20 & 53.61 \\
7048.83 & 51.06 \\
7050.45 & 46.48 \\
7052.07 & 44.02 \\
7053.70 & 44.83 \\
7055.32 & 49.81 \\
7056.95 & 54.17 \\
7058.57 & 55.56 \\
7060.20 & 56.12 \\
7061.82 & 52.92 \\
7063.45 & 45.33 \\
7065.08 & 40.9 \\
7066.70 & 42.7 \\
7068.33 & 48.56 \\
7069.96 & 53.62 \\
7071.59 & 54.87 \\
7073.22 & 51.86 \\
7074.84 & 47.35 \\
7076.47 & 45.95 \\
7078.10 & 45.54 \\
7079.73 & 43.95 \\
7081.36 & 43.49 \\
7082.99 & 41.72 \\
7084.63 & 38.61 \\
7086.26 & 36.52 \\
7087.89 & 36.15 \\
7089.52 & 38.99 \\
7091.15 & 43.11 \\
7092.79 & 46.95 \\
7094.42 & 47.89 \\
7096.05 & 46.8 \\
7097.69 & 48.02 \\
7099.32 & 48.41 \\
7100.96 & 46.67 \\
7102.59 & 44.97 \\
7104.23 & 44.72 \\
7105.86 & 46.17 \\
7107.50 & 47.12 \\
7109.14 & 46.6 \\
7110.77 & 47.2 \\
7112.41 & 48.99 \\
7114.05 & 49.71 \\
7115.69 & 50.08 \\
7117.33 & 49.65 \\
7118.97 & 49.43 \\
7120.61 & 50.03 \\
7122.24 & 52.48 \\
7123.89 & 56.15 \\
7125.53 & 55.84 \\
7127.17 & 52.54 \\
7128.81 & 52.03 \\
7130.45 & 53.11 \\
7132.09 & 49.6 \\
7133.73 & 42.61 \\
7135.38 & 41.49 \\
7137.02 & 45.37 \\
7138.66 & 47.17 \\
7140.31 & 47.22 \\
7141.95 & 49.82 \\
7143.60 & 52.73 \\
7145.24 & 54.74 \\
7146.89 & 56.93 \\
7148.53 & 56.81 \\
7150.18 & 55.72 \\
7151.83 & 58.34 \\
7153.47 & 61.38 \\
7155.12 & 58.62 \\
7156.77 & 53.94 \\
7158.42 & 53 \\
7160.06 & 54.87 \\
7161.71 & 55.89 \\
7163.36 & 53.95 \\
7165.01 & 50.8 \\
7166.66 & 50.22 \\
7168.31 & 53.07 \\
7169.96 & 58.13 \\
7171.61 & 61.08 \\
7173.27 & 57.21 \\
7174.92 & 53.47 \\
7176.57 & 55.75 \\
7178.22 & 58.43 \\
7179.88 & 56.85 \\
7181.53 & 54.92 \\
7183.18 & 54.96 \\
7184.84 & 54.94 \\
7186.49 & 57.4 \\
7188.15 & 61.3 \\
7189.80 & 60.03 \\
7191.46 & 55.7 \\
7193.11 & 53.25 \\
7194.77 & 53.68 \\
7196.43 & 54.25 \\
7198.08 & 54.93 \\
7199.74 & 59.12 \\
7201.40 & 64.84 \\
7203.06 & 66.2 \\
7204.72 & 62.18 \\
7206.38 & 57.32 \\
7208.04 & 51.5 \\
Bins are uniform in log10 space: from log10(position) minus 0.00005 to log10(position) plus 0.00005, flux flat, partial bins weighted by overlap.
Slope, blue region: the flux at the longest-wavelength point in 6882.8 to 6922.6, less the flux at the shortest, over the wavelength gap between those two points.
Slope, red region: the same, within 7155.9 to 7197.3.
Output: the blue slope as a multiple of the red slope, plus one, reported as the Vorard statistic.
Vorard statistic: 6.13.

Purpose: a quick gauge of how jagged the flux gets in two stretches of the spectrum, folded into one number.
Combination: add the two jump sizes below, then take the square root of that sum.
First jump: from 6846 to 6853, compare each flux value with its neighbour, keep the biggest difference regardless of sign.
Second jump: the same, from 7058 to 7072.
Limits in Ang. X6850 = 3.17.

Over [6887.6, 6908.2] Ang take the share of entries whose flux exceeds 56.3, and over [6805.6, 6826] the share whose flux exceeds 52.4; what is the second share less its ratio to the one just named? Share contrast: -0.6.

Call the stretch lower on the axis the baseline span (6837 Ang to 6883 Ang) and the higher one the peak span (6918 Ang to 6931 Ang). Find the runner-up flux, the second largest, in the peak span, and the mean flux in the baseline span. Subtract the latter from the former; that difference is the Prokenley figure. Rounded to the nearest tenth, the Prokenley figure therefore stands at 5.3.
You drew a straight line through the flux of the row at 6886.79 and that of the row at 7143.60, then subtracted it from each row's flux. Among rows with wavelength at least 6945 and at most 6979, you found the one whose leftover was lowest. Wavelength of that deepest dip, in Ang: 6963.33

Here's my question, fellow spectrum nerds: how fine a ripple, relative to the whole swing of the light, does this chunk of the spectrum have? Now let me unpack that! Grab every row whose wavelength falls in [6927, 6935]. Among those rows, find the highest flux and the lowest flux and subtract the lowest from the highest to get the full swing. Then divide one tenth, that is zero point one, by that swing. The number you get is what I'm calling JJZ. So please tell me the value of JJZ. 0.019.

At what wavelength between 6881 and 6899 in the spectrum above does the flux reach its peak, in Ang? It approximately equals 6889.96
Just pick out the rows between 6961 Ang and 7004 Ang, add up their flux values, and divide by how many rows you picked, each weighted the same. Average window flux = 55.9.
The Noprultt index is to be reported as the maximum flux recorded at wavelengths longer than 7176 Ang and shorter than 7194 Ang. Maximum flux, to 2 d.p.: 61.30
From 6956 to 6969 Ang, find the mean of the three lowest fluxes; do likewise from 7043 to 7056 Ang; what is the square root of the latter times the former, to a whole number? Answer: 46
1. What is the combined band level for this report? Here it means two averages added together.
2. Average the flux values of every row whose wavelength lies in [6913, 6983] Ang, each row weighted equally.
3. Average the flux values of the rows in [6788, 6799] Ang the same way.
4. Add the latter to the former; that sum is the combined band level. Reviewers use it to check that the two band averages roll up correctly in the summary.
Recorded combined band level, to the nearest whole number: 108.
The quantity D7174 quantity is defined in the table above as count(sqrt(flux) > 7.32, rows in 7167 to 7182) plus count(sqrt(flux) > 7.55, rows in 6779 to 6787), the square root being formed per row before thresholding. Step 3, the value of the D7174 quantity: 12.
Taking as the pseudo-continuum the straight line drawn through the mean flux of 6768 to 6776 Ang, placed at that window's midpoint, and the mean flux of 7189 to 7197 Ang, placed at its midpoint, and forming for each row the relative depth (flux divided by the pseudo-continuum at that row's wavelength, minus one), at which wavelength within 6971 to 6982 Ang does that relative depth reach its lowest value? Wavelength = 6980.99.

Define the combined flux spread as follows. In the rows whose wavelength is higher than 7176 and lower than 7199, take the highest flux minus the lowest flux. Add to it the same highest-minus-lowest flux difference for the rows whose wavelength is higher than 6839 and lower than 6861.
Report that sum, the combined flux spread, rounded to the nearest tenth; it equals 22.3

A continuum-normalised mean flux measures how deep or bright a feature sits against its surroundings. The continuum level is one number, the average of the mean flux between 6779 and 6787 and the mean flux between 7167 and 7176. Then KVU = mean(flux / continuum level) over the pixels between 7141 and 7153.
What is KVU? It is 0.94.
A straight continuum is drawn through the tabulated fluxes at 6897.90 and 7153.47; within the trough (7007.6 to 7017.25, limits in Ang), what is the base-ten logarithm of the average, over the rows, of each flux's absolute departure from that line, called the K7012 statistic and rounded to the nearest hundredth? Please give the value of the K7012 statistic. 0.56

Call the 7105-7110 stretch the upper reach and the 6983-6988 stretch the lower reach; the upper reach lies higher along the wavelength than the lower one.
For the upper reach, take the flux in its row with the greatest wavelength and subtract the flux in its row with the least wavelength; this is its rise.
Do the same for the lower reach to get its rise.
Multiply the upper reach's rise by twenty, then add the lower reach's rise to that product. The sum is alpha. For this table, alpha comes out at 16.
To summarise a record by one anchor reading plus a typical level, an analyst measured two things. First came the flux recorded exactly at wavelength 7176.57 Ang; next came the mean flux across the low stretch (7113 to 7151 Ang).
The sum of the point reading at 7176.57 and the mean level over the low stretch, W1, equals 107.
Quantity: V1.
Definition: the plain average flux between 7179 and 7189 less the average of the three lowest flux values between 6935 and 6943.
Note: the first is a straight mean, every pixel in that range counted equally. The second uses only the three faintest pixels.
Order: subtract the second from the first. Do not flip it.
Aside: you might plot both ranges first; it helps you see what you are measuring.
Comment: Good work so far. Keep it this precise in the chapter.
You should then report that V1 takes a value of 6.5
